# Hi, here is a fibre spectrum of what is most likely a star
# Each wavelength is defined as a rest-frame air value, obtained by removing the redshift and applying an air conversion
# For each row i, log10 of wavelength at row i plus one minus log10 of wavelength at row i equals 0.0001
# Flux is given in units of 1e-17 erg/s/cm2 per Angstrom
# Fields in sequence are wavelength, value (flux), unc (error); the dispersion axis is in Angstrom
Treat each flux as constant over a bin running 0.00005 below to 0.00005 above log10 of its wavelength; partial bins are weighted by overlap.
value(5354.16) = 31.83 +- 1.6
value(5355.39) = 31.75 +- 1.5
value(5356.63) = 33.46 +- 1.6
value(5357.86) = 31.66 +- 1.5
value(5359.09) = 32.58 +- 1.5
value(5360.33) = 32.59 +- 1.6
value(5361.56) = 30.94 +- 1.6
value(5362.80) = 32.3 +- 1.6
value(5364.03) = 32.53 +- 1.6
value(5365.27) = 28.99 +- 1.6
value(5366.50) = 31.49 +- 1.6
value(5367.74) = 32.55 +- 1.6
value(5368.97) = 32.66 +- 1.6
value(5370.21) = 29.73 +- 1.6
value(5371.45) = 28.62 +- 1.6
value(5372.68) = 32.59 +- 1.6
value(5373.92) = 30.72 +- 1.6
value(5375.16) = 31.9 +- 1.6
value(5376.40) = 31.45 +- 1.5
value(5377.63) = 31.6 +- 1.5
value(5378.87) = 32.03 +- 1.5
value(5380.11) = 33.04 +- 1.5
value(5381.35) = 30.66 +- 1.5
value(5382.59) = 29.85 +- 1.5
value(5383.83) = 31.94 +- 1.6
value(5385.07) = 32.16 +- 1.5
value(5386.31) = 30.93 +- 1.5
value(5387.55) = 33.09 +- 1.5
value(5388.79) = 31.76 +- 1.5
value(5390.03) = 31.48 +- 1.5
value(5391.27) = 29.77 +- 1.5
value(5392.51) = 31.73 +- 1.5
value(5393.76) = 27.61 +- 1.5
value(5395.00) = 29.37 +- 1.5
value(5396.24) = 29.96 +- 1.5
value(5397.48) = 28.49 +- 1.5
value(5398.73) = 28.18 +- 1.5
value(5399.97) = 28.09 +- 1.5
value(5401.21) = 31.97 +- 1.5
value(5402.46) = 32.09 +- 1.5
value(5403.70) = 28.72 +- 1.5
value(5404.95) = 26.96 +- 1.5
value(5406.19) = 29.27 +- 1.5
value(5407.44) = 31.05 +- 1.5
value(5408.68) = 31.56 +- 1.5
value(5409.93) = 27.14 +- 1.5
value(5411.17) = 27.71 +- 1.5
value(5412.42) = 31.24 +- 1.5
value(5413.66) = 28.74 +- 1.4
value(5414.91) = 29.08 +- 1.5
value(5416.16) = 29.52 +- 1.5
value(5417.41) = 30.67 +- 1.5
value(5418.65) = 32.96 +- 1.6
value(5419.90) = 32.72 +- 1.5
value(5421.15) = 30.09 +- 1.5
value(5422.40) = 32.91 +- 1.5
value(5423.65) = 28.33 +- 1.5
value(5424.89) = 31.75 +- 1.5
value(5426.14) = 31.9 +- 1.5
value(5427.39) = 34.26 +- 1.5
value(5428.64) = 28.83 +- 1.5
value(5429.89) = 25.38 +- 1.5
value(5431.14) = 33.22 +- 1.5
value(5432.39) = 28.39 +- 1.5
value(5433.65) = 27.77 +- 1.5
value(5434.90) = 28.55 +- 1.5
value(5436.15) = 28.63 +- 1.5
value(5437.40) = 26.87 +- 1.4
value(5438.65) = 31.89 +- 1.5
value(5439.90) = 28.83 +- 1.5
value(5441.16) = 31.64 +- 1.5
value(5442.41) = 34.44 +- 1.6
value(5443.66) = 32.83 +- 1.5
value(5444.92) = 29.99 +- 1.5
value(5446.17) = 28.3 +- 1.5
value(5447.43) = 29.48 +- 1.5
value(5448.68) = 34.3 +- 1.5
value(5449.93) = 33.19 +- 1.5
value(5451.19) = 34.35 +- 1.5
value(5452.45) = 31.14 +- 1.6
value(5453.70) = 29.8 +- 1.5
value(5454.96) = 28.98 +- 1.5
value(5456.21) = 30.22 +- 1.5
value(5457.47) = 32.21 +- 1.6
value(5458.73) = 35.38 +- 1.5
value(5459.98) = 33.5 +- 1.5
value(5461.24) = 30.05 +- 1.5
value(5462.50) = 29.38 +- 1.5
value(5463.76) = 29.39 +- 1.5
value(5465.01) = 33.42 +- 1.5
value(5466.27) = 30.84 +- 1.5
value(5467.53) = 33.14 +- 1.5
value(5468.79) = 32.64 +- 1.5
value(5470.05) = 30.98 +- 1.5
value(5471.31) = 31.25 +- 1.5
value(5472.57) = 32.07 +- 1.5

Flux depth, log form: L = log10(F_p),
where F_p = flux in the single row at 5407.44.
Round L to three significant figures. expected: 1.49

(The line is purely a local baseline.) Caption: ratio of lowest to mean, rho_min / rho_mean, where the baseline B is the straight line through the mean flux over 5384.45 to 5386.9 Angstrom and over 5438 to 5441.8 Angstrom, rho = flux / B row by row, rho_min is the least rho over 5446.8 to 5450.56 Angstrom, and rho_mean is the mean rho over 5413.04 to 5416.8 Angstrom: 1.03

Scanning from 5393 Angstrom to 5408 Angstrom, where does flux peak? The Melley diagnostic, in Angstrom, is 5402.46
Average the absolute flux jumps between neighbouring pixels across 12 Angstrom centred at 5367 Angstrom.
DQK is 1.87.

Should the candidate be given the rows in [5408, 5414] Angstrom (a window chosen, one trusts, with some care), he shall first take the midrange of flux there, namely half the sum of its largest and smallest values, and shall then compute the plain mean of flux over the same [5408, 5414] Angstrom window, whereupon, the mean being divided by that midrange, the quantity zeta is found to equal 1.00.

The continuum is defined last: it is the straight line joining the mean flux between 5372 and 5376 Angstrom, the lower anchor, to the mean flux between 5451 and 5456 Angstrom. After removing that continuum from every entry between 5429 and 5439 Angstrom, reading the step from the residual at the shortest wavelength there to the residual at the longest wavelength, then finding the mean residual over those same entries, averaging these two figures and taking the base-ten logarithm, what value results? 0.3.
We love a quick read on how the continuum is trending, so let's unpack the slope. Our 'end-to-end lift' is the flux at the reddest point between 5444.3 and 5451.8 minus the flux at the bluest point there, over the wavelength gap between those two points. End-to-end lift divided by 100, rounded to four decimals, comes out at 0.0070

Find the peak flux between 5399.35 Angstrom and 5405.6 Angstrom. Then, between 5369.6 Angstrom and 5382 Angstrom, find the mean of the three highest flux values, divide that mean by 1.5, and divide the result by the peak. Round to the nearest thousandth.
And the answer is 0.676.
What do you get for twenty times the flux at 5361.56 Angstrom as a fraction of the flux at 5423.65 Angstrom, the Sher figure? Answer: 21.8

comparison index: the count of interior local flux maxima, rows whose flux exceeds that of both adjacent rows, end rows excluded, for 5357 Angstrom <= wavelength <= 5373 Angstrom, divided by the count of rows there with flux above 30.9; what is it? 0.30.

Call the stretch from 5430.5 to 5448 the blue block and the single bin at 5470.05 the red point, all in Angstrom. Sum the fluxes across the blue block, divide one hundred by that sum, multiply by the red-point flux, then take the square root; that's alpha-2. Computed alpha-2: 2.7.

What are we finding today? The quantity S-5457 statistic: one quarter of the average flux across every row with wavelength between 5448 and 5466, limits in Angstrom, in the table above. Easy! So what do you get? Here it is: 7.95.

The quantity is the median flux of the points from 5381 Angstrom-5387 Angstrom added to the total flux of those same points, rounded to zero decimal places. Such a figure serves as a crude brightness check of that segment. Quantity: 186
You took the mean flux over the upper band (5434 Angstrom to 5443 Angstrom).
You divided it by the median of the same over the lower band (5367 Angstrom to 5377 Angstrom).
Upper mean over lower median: 0.95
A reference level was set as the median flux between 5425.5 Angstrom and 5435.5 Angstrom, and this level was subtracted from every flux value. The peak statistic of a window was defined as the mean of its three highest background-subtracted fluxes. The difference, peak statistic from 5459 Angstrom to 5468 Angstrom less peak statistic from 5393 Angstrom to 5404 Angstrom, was 2.0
